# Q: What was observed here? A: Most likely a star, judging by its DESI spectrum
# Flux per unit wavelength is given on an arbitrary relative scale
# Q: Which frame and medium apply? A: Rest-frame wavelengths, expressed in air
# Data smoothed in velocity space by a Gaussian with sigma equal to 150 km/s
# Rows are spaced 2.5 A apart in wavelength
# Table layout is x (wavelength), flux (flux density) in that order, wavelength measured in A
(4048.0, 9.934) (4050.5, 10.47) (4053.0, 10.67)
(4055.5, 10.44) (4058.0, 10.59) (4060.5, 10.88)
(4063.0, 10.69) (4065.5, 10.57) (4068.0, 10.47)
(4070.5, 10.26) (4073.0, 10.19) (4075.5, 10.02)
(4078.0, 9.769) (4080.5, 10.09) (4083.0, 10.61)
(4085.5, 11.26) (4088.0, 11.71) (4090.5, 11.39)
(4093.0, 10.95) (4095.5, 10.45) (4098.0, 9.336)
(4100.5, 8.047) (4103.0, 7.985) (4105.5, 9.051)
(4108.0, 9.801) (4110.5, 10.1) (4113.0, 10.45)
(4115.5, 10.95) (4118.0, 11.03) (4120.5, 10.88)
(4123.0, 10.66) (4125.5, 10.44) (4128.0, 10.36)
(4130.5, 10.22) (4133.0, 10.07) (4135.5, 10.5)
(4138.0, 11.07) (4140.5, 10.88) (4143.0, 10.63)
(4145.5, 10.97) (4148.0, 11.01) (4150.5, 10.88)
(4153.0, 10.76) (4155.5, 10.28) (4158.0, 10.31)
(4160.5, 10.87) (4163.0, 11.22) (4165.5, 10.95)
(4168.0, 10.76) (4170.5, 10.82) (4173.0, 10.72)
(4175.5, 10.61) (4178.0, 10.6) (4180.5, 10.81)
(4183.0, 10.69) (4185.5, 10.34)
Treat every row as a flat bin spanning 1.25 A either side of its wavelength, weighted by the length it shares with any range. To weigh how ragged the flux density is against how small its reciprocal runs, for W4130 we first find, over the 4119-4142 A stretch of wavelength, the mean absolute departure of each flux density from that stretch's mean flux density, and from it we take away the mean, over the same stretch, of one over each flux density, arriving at 0.2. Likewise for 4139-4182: 0.1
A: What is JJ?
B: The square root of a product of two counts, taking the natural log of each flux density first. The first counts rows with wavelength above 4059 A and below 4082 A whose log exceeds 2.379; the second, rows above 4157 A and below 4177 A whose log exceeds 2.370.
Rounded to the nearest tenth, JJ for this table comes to 2.4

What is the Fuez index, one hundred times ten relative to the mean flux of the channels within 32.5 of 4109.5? 97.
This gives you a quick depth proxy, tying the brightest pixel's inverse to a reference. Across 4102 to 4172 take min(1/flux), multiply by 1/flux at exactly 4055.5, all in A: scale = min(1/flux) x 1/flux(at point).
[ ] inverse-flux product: 0.0085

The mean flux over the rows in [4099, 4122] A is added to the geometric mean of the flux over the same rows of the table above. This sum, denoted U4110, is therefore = 19.6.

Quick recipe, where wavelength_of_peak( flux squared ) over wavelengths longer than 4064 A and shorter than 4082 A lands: 4065.5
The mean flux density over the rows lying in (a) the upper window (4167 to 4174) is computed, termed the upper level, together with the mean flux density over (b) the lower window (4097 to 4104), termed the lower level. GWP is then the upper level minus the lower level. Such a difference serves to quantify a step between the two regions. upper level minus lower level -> 2.3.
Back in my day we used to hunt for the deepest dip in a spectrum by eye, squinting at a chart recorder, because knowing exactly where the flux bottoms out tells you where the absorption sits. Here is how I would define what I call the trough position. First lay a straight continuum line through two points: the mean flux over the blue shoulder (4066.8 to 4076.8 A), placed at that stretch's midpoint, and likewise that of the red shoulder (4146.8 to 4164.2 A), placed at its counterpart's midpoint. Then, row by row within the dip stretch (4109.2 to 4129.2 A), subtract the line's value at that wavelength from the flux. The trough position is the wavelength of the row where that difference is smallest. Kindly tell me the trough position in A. 4110.5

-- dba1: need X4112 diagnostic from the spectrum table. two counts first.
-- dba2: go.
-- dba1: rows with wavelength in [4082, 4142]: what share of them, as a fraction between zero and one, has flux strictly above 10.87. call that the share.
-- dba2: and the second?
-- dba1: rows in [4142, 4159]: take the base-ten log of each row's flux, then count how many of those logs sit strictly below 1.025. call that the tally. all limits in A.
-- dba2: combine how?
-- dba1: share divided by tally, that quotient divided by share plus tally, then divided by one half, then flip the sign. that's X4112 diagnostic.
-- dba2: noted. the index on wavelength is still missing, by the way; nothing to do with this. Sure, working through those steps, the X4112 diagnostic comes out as -0.16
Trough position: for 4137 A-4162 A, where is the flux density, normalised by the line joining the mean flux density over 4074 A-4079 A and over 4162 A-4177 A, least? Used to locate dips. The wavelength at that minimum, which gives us 4155.5 A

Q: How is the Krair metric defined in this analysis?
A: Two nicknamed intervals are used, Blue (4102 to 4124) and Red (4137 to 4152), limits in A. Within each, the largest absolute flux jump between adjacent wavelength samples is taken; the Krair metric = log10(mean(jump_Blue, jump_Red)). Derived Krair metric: -0.15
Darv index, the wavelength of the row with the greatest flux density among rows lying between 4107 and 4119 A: 4118.0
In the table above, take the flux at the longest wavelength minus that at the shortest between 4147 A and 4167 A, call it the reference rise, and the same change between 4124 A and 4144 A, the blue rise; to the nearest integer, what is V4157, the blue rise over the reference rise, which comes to -3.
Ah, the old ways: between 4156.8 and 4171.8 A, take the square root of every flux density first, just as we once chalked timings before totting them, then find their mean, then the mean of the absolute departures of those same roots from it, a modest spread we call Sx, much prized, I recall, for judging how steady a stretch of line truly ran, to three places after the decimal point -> 0.029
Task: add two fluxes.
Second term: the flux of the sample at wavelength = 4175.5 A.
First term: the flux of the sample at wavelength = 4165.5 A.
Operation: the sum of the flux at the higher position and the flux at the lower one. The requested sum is 21.6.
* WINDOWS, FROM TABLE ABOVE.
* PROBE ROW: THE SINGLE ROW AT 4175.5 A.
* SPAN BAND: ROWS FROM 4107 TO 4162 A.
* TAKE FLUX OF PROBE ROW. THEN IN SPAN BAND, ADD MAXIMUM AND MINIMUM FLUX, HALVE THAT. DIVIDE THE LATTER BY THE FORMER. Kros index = 0.98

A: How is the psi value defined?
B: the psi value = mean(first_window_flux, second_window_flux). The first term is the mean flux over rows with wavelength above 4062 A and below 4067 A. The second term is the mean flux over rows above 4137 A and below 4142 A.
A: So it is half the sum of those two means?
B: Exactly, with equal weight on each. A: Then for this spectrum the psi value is 10.8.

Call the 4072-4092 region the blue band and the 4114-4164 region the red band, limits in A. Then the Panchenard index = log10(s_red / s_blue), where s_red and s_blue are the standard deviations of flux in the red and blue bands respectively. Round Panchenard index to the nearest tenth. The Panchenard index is -0.3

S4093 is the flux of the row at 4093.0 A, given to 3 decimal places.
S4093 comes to 10.950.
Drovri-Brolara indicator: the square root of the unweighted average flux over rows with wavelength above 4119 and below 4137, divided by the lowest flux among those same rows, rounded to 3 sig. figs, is 0.321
